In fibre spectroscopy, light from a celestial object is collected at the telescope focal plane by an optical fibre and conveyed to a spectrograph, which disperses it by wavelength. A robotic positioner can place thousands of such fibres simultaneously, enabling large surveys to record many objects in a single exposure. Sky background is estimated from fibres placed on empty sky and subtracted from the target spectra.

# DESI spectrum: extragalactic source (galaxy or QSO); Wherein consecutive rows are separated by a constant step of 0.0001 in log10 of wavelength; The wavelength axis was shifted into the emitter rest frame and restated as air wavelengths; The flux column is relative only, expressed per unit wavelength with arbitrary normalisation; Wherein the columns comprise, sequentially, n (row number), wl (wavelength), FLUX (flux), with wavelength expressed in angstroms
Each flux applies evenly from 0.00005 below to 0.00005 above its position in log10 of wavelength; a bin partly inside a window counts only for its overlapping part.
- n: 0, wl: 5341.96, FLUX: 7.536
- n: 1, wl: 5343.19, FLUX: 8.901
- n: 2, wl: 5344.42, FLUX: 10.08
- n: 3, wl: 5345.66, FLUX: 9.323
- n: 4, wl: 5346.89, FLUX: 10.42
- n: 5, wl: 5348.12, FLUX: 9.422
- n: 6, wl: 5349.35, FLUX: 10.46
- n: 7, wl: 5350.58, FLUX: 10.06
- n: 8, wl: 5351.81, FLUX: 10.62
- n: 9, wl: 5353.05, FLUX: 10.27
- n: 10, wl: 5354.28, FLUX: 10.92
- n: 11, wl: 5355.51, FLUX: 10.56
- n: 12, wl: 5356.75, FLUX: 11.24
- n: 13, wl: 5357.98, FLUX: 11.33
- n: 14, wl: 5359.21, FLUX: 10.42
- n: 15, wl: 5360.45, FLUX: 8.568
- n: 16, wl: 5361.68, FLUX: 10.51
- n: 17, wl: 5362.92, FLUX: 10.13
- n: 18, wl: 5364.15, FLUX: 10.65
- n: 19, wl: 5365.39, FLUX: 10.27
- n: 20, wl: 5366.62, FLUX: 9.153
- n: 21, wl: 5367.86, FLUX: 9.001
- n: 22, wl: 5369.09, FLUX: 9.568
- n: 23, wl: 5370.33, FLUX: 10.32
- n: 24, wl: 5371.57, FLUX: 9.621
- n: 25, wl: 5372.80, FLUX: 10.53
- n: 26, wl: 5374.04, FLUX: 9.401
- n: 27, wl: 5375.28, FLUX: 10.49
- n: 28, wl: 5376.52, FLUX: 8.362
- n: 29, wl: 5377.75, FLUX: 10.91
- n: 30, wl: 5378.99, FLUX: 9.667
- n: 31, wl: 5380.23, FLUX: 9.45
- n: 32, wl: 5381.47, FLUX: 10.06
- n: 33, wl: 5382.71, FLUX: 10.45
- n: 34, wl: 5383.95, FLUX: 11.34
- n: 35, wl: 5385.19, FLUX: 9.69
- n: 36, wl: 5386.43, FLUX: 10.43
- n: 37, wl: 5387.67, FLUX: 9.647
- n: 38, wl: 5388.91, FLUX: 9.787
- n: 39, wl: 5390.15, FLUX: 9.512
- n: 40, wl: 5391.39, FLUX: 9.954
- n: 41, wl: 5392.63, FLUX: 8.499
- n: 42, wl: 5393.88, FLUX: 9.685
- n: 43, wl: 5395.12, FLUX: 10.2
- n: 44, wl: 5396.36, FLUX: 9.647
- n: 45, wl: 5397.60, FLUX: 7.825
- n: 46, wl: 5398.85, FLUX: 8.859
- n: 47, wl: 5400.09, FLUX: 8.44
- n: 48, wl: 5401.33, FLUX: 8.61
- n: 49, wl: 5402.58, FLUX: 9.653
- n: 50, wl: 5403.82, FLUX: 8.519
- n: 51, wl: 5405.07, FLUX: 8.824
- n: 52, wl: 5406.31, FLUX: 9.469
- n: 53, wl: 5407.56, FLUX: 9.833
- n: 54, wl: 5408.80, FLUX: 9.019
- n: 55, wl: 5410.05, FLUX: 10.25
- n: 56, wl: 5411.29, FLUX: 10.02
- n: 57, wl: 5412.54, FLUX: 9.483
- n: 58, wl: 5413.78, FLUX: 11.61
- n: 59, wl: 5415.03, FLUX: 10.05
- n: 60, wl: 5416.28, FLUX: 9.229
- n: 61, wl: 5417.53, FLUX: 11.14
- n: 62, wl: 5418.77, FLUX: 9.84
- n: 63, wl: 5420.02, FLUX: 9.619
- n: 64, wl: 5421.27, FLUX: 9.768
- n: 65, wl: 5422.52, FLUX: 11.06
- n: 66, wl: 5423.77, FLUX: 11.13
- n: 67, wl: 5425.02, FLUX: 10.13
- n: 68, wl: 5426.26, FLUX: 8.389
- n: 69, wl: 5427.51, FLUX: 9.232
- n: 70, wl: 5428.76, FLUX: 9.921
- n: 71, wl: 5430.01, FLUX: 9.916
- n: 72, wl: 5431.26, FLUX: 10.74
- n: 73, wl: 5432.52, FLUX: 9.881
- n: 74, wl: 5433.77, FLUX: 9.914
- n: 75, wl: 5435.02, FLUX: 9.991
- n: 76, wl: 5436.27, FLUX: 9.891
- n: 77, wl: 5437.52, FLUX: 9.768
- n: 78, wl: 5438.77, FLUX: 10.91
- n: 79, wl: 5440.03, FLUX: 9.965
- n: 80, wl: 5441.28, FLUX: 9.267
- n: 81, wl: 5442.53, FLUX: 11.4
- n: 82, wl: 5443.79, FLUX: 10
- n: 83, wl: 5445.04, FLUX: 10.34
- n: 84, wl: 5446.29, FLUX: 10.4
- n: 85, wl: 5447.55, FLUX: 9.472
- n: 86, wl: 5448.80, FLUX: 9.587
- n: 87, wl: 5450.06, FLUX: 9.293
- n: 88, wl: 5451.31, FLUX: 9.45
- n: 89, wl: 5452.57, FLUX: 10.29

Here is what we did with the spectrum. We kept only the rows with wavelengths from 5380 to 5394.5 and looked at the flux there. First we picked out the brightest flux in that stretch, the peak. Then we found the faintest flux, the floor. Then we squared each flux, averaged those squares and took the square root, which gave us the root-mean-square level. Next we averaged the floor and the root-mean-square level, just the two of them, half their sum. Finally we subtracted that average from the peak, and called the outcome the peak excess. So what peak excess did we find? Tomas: 2.1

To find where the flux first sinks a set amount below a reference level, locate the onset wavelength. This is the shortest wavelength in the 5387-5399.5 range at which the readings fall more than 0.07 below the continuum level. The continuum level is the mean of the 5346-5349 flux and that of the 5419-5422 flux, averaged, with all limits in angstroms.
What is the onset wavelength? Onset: 5387.67 angstroms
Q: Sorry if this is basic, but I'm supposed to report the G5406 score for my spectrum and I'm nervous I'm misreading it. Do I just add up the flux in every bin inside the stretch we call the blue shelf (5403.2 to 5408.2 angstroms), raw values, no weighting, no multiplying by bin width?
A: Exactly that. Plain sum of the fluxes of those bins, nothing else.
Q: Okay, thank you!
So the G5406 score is 37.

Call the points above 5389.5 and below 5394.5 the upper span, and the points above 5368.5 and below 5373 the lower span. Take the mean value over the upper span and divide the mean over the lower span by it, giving 1.06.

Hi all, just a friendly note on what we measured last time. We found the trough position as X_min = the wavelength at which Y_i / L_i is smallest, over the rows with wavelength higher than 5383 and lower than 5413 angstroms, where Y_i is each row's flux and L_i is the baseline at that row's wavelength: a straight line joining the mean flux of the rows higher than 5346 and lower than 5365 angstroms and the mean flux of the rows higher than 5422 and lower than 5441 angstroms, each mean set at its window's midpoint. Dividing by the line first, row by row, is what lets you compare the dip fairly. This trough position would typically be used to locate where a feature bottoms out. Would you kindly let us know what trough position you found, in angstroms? 5397.60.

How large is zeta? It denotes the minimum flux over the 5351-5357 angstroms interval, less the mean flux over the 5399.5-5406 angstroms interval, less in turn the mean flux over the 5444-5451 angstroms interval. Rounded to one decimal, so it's -8.4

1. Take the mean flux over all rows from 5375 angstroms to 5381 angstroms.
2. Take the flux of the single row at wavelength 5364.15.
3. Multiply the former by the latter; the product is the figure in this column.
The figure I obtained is 104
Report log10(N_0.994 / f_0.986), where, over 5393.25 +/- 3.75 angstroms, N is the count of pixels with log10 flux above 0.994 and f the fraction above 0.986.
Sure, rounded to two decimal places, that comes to 0.60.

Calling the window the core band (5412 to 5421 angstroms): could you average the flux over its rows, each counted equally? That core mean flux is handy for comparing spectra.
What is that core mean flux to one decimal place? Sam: 10.1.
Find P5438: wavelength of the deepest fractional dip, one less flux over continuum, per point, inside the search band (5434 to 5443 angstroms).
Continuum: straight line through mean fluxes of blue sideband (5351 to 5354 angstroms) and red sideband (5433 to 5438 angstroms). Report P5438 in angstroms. 5441.28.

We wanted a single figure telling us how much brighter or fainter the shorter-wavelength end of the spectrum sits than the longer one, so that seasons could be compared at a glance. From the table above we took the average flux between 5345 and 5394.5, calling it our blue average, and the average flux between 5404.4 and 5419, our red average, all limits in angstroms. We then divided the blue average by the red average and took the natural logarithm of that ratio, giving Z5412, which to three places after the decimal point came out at 0.012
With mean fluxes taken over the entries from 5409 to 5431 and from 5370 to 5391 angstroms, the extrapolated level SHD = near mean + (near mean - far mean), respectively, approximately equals 10.1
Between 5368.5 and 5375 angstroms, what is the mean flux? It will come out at 9.9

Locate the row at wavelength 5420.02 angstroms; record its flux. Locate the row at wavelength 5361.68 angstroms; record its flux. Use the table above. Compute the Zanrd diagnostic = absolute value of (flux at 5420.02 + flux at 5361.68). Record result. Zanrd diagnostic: 20.1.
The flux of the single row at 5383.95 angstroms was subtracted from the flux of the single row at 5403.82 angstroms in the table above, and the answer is -2.8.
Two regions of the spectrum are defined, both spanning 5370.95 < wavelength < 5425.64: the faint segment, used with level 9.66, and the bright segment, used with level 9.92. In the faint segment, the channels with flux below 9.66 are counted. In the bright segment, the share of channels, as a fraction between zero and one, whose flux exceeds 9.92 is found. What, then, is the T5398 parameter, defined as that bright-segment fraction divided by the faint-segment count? 0.02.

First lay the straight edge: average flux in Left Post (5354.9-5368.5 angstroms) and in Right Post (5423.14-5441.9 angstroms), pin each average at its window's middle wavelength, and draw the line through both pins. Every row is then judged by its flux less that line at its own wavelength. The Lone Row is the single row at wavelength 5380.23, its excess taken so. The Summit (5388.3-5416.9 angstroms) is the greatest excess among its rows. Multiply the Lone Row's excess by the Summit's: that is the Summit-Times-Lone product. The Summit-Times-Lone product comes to -1.1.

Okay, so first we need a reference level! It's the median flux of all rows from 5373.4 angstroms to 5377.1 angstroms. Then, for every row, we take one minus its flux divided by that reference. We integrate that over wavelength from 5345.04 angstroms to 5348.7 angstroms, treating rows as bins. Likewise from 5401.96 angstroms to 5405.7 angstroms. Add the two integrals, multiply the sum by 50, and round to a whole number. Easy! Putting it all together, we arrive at 2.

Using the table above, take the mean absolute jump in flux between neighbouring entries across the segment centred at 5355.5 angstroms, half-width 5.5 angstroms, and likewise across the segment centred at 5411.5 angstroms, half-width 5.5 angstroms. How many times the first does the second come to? 1.4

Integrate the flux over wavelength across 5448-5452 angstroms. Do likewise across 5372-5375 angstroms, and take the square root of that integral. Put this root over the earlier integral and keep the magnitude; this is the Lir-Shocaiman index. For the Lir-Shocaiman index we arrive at 0.14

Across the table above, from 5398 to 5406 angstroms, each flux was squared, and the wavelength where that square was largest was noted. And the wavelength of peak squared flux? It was 5402.58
